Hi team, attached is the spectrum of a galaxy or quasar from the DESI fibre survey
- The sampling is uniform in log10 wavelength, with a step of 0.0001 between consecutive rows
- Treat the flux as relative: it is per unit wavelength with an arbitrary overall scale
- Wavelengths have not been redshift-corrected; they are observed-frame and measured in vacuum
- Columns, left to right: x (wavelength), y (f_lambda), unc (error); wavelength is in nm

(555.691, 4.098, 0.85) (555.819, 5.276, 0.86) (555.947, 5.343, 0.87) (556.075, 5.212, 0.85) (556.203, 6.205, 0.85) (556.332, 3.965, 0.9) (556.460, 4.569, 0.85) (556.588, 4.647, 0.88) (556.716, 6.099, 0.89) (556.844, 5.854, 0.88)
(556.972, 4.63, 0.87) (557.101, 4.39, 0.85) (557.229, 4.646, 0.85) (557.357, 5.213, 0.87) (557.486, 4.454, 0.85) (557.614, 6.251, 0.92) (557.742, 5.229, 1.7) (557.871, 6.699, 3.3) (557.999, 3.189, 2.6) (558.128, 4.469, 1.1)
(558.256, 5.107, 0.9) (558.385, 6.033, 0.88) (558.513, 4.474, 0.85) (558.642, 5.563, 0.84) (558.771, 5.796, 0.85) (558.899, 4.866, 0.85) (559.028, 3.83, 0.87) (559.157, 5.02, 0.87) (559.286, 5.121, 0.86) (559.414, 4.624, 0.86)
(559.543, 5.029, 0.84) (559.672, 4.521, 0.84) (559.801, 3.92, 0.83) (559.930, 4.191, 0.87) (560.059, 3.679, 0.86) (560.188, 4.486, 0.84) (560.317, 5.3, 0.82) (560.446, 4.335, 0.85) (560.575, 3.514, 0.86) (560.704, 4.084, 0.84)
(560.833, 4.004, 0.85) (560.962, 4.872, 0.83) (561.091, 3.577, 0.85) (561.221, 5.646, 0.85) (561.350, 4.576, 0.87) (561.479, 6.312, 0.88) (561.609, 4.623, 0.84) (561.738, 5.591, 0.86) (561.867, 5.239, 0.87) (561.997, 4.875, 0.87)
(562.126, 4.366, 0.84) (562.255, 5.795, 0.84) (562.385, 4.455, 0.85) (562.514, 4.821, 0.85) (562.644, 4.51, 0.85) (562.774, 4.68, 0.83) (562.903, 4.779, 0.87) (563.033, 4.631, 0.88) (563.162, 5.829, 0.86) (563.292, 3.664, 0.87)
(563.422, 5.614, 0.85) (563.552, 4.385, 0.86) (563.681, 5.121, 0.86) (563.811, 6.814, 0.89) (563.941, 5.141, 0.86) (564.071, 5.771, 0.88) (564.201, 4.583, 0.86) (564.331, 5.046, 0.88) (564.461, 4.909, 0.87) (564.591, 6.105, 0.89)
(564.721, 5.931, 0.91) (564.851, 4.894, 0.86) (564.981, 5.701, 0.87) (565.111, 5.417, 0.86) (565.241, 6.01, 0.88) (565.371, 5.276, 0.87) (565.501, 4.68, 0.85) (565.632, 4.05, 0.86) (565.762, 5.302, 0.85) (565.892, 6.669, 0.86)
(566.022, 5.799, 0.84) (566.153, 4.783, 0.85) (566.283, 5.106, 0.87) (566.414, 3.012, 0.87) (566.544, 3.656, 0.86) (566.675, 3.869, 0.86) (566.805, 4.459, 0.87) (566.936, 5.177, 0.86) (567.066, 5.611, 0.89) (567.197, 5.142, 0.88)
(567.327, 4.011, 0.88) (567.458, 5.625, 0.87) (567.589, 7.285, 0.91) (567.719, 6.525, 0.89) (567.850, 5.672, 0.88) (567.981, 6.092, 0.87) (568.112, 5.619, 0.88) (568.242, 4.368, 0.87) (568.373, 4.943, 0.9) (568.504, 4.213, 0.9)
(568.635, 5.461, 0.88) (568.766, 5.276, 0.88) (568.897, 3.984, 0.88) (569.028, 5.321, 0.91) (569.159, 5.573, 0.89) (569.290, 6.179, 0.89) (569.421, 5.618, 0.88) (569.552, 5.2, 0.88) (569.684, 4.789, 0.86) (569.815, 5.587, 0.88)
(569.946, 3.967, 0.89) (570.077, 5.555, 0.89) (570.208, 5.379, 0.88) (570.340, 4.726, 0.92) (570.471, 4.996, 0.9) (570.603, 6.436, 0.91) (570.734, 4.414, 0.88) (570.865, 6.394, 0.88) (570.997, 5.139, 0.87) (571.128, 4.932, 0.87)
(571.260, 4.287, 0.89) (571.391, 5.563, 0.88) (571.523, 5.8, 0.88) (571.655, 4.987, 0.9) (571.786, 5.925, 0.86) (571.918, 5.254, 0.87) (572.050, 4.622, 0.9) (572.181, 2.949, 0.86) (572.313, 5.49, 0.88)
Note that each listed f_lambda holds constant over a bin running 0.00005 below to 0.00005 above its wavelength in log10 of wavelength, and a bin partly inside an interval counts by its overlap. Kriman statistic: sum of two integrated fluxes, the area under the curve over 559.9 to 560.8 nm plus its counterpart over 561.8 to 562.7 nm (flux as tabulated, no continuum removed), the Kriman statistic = 8.2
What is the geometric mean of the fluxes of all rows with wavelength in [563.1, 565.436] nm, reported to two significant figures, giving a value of 5.3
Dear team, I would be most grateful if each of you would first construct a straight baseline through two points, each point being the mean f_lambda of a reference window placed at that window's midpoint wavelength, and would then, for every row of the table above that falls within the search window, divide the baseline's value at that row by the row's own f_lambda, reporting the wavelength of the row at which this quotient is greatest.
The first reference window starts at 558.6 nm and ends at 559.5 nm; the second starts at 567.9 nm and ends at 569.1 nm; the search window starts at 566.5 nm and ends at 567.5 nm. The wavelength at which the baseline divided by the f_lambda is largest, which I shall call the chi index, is 566.544 nm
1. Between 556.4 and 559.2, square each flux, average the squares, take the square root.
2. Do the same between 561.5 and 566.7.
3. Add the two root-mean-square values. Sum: 10.21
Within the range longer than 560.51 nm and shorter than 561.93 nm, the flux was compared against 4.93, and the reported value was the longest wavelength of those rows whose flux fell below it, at 561.609 nm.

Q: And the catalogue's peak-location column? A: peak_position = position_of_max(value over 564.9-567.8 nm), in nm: 567.589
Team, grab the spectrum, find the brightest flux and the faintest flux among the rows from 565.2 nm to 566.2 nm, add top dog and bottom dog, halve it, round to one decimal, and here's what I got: 5.4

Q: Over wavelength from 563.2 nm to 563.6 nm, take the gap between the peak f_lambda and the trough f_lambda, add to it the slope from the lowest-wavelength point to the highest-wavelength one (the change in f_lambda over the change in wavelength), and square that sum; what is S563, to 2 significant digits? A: 22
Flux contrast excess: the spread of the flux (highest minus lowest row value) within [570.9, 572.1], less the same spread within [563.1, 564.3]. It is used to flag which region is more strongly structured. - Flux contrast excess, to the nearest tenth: -1.5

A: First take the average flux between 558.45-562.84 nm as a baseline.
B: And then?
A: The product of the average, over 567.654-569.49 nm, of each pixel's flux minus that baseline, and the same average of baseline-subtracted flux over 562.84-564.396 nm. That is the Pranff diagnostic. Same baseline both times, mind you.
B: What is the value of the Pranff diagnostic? 0.25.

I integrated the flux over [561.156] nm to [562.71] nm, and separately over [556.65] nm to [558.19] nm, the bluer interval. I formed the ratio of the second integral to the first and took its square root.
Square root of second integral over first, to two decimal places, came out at 1.00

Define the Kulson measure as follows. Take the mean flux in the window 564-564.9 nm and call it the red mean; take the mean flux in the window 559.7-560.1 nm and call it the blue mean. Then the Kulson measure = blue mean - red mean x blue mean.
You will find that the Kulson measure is -17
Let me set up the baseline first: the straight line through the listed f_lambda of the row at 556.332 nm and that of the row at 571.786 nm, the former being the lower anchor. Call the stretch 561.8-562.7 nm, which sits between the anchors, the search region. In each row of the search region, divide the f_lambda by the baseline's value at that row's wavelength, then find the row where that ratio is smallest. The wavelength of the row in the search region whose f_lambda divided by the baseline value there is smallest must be 562.126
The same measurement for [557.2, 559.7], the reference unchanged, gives 557.999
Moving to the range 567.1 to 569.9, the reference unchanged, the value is 568.897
